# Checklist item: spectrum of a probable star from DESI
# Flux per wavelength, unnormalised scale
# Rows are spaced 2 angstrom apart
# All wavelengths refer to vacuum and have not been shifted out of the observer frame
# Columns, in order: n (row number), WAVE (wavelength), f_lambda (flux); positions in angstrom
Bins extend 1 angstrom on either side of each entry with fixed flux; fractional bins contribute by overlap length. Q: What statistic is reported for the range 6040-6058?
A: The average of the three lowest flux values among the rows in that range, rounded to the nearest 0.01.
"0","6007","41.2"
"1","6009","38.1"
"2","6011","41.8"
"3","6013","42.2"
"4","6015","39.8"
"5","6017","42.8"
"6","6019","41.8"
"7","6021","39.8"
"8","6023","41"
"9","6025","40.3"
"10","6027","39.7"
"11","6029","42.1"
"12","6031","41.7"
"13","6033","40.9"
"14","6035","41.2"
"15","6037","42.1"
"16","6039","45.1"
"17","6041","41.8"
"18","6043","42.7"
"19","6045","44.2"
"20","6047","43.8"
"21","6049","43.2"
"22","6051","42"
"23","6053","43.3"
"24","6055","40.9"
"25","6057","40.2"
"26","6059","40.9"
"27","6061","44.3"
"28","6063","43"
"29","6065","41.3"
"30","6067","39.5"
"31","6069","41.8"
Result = 40.97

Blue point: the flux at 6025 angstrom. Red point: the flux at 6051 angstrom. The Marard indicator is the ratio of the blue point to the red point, 0.96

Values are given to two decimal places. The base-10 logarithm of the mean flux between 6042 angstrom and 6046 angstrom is 1.64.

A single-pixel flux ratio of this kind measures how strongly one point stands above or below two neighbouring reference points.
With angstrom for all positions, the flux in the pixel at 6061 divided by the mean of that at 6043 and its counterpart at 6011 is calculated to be 1.05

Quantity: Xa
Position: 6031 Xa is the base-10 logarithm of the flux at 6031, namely 1.62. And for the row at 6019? 1.62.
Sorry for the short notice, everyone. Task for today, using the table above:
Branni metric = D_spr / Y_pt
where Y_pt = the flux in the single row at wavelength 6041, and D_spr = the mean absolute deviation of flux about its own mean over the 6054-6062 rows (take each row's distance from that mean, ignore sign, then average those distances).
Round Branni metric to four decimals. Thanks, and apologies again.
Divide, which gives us 0.0326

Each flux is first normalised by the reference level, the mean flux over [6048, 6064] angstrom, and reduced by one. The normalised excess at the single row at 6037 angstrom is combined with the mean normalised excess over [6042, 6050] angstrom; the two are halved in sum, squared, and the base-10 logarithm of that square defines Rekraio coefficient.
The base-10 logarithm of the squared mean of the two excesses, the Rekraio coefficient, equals -3.8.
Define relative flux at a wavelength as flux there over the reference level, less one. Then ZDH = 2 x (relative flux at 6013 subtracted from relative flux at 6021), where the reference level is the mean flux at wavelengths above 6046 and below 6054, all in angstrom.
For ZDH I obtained -0.11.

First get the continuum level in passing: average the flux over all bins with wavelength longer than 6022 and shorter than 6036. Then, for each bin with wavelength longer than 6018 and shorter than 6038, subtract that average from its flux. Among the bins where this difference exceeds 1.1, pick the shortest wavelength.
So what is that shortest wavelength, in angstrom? 6029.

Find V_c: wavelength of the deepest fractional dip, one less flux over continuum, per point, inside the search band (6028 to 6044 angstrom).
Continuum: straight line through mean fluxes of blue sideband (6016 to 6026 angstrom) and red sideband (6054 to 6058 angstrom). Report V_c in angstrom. 6033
